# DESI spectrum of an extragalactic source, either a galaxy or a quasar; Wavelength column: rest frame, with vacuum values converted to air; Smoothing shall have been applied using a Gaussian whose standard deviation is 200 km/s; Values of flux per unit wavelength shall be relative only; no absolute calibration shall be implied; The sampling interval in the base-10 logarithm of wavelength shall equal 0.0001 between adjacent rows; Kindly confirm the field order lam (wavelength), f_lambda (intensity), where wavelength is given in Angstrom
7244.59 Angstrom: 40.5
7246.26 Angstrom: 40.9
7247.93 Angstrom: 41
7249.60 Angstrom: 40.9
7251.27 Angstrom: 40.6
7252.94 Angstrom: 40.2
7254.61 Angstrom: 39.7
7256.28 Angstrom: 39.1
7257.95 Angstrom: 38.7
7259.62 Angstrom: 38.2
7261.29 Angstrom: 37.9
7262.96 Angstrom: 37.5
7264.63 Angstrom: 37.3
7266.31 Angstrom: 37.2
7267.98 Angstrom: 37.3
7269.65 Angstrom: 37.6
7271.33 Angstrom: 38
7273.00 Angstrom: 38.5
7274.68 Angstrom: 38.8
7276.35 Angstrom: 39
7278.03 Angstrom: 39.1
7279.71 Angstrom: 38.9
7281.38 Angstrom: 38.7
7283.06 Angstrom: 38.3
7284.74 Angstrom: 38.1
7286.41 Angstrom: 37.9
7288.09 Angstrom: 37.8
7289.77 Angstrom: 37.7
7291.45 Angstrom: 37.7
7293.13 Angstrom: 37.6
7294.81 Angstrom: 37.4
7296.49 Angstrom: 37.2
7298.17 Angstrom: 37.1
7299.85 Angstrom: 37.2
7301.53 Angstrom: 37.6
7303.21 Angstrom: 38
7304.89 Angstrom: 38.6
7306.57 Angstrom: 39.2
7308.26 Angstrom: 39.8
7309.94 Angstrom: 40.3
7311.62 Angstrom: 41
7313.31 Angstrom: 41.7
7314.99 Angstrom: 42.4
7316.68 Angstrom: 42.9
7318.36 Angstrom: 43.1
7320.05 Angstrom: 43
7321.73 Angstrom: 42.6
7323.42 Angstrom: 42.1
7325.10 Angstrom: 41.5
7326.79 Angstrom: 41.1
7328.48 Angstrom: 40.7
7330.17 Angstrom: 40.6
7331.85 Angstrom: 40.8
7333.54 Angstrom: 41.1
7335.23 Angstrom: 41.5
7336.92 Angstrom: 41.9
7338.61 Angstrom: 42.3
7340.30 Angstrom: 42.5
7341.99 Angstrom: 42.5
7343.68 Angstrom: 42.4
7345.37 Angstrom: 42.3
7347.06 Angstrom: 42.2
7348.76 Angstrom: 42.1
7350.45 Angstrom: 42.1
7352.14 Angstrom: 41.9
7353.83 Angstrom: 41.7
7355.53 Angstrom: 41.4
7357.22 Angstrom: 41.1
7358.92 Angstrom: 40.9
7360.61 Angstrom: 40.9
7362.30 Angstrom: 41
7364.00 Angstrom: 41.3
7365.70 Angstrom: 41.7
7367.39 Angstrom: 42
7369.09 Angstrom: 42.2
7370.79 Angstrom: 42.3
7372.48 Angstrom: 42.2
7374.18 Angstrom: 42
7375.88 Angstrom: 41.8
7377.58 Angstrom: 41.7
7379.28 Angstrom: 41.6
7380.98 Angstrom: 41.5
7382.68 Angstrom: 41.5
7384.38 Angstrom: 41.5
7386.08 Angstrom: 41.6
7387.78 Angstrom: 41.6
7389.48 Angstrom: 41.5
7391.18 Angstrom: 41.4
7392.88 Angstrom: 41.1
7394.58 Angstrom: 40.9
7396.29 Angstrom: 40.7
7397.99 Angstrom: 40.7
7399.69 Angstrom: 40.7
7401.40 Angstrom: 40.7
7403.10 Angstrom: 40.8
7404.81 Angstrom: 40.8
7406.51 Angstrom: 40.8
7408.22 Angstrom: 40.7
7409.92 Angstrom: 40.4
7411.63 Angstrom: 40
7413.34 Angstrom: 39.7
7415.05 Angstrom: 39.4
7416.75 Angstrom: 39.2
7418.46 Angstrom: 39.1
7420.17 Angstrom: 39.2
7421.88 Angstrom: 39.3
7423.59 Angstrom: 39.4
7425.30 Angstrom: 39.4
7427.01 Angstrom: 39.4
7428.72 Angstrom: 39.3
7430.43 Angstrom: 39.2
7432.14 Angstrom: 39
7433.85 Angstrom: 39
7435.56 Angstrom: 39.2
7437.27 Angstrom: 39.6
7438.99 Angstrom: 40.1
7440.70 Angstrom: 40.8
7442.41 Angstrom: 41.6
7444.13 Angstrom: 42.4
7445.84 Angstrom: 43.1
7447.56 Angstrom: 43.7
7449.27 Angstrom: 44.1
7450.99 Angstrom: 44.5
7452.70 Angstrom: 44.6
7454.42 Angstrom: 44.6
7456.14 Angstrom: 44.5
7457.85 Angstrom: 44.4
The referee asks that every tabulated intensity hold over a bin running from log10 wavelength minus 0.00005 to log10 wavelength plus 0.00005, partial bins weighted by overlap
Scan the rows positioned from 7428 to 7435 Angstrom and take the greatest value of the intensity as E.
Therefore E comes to 39.3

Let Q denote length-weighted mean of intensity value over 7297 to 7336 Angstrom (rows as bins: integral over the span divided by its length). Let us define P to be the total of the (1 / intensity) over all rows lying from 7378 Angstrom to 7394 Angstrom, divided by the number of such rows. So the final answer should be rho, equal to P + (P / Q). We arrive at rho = 0.0247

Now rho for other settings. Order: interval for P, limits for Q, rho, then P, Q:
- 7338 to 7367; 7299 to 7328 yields 0.0245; 0.0239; 40.7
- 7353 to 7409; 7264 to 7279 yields 0.0248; 0.0242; 38.1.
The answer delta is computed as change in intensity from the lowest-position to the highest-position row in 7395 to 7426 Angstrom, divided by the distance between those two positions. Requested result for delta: -0.04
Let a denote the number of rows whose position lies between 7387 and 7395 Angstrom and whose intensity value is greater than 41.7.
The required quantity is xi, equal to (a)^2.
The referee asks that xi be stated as 0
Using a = 0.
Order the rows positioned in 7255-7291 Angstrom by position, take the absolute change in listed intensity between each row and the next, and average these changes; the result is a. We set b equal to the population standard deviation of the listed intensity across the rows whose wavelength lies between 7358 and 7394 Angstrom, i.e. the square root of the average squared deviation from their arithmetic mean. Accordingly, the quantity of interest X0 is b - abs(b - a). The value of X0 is 0.26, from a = 0.260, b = 0.40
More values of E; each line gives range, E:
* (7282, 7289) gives 38.3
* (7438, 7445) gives 42.4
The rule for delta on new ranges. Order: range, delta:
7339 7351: -0.04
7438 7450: 0.39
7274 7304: -0.03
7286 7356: 0.05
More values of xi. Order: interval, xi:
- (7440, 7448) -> 9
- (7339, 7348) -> 25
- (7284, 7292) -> 0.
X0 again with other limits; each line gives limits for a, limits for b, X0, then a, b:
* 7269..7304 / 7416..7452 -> 0.22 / 0.220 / 1.85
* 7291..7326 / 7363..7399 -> 0.41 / 0.410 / 0.44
